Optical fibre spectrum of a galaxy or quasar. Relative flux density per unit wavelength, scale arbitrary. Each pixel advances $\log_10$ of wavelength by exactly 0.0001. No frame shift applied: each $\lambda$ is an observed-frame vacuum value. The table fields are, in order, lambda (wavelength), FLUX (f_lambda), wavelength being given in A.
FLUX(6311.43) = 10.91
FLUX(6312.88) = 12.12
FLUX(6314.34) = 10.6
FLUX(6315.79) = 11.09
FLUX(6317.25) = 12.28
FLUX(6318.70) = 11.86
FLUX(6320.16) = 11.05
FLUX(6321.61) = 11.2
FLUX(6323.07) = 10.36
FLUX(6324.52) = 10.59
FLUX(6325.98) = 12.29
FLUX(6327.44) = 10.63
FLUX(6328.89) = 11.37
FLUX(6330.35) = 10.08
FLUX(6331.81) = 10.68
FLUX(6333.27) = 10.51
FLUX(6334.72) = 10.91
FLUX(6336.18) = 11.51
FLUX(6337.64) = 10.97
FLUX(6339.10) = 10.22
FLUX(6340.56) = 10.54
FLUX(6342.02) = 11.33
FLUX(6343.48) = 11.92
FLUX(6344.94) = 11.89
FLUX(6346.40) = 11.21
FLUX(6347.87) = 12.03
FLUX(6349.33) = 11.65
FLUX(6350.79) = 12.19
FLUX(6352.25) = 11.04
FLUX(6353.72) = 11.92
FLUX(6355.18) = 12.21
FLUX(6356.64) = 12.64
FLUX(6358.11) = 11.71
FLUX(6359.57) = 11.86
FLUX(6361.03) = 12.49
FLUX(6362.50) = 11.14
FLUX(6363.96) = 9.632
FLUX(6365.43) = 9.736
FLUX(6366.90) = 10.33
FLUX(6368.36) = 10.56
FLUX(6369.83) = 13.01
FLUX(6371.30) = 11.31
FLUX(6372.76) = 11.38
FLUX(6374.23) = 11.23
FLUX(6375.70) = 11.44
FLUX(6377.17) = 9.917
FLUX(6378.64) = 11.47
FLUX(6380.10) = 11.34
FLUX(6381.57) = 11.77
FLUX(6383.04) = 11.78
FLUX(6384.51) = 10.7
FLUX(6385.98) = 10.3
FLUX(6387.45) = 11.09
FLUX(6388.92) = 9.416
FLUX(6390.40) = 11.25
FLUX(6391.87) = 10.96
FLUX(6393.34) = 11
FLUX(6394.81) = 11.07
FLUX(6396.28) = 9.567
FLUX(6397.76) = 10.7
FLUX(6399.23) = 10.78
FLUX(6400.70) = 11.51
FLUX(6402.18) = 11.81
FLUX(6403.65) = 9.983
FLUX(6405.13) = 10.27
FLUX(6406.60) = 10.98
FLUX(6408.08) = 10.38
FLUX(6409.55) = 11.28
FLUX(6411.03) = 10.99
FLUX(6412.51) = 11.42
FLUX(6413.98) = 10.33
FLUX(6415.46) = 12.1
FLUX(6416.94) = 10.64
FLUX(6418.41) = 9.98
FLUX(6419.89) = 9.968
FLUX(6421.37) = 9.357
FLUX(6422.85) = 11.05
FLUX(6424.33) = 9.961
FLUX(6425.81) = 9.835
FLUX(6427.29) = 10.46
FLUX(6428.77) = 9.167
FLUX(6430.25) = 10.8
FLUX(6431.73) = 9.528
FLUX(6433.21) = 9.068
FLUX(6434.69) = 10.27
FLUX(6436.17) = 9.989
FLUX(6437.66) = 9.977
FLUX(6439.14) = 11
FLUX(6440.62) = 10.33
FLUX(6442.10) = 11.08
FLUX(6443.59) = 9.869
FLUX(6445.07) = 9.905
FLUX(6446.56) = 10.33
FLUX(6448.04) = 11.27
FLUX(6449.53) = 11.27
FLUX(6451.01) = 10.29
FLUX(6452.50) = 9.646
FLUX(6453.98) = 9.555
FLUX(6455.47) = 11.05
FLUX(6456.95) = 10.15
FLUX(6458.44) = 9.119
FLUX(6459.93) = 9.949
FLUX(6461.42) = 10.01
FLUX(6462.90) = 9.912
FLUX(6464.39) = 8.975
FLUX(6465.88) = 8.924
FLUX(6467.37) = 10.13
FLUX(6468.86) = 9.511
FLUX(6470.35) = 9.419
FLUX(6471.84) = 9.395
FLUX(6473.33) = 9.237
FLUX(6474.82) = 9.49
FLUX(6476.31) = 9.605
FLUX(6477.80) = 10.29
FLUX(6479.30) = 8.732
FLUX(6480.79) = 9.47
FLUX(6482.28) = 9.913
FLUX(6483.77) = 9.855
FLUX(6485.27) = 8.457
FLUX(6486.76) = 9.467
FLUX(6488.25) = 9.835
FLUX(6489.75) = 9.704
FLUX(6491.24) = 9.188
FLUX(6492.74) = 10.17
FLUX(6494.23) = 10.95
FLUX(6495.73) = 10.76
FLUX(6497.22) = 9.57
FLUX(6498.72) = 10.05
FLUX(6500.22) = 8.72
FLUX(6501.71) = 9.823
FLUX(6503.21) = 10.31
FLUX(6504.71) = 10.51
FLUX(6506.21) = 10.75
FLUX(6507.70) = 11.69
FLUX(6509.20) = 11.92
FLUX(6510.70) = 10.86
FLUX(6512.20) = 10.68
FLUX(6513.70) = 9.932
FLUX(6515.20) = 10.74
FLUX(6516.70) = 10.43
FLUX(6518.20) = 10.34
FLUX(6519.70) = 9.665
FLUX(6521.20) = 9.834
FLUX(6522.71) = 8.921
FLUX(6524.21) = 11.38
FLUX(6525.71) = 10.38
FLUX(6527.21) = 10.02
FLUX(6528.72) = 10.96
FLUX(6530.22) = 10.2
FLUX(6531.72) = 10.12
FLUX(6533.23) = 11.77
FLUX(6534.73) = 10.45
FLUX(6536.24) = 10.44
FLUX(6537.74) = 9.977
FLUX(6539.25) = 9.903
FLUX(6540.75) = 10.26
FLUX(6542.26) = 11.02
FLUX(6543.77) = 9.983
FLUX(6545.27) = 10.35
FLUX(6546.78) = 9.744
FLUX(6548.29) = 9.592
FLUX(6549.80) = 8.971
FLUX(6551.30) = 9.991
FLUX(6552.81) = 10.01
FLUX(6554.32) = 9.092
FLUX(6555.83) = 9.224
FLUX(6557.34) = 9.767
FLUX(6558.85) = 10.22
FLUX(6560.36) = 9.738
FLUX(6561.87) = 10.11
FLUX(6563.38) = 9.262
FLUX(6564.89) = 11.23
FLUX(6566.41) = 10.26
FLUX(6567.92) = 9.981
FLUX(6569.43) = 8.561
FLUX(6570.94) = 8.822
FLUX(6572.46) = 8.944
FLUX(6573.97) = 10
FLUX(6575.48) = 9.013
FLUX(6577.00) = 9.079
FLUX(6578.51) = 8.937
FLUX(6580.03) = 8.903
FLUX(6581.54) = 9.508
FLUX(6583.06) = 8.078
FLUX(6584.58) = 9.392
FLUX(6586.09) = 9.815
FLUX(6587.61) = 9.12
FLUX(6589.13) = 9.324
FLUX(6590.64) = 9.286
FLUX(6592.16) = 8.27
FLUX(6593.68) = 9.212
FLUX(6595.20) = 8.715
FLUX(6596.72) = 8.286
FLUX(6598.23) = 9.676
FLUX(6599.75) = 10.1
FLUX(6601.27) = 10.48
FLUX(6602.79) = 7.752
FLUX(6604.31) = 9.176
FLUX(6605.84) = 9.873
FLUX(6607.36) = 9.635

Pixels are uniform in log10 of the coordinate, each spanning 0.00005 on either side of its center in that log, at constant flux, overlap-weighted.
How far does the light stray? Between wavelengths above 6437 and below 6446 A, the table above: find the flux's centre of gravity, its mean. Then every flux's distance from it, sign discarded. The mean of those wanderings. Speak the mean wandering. 0.45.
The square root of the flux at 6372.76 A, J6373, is 3.37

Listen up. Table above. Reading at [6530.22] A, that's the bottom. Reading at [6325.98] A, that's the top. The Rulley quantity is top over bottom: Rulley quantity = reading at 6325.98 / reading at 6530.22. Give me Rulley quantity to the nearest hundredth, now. 1.20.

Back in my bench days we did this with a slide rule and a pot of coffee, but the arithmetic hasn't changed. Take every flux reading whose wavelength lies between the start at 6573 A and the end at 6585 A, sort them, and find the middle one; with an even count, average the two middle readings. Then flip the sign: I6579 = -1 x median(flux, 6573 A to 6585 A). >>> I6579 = -9.0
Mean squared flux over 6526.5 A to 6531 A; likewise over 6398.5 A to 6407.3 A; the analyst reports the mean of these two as 114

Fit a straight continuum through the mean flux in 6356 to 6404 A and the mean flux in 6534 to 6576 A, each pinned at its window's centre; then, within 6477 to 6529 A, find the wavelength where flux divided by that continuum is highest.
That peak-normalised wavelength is 6509.20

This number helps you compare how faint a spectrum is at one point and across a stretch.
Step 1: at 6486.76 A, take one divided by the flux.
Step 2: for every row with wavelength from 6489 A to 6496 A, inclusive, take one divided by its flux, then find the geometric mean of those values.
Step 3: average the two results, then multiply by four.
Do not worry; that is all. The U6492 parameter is 0.41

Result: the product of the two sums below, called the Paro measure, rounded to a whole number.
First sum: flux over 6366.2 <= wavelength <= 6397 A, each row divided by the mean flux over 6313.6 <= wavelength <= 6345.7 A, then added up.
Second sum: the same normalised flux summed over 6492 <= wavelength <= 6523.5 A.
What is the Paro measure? 407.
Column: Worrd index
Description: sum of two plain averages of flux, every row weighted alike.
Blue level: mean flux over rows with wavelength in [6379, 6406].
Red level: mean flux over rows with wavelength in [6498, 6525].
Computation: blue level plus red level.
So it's 21.2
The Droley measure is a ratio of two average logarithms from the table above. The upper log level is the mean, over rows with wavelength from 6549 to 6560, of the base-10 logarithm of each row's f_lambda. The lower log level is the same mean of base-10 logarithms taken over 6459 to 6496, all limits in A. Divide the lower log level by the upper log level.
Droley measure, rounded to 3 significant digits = 1.00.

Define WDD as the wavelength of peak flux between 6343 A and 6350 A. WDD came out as 6347.87 A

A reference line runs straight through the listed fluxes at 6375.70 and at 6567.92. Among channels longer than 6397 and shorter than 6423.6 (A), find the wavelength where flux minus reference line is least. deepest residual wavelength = 6421.37 A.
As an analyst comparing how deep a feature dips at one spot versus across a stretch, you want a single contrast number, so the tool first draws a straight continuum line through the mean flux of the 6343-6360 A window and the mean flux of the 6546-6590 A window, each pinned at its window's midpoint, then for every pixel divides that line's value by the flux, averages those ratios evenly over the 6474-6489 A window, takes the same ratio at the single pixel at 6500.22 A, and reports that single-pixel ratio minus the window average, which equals 0.072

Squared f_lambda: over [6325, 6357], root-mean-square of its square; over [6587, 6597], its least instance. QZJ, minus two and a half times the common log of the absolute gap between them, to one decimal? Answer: -4.5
